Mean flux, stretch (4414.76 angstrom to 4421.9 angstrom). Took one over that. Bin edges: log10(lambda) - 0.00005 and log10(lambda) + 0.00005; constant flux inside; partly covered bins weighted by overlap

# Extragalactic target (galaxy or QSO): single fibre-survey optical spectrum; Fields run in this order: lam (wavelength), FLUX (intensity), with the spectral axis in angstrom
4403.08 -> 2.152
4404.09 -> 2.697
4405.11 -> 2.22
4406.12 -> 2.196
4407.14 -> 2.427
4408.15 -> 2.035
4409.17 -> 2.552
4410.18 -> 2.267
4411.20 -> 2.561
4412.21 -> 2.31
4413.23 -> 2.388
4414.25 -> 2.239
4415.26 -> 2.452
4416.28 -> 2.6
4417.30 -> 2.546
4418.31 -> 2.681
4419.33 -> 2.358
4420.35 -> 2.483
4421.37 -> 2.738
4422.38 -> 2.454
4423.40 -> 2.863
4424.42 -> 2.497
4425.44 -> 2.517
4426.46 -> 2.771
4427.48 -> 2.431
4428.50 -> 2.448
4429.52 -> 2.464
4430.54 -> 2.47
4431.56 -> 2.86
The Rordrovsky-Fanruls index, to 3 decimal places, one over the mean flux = 0.392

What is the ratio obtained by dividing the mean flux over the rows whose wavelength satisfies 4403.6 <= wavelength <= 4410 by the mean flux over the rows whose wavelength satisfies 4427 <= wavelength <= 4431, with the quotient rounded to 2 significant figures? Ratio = 0.96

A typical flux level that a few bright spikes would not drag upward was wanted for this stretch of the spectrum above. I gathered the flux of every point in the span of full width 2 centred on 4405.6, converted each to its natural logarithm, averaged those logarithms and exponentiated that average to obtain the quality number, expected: 2.21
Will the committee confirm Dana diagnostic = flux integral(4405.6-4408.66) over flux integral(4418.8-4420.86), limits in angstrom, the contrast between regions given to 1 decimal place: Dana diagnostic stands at 1.4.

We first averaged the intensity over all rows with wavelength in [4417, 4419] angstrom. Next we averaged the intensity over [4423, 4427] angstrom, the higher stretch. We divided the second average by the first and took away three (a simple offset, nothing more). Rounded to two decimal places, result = -1.98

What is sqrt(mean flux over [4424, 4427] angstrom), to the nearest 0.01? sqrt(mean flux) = 1.61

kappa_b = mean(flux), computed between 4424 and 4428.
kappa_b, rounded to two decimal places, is 2.55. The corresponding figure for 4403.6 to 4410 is 2.35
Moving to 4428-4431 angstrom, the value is 2.46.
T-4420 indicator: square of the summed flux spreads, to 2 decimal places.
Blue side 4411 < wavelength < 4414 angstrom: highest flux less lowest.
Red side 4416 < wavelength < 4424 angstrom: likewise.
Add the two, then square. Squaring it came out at 0.57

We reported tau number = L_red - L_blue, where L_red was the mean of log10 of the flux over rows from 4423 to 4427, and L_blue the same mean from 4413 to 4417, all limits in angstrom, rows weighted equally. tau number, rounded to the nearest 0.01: 0.04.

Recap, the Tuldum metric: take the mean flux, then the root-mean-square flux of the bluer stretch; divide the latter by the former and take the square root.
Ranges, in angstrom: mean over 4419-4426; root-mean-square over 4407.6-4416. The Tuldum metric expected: 0.96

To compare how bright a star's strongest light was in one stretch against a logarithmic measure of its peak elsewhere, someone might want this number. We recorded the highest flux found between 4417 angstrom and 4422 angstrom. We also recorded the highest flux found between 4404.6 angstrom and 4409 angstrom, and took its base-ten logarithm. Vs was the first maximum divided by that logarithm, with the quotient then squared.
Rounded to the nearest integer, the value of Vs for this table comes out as 51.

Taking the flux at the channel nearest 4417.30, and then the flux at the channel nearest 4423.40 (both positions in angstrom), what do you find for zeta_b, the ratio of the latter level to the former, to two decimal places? 1.12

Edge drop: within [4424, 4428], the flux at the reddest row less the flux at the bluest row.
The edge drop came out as -0.1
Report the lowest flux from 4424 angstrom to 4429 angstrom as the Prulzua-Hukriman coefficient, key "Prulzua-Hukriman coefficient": 2.431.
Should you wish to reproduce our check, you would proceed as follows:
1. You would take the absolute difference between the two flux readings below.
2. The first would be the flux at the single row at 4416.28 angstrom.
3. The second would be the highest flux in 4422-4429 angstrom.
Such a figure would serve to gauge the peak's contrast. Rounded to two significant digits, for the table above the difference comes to 0.26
